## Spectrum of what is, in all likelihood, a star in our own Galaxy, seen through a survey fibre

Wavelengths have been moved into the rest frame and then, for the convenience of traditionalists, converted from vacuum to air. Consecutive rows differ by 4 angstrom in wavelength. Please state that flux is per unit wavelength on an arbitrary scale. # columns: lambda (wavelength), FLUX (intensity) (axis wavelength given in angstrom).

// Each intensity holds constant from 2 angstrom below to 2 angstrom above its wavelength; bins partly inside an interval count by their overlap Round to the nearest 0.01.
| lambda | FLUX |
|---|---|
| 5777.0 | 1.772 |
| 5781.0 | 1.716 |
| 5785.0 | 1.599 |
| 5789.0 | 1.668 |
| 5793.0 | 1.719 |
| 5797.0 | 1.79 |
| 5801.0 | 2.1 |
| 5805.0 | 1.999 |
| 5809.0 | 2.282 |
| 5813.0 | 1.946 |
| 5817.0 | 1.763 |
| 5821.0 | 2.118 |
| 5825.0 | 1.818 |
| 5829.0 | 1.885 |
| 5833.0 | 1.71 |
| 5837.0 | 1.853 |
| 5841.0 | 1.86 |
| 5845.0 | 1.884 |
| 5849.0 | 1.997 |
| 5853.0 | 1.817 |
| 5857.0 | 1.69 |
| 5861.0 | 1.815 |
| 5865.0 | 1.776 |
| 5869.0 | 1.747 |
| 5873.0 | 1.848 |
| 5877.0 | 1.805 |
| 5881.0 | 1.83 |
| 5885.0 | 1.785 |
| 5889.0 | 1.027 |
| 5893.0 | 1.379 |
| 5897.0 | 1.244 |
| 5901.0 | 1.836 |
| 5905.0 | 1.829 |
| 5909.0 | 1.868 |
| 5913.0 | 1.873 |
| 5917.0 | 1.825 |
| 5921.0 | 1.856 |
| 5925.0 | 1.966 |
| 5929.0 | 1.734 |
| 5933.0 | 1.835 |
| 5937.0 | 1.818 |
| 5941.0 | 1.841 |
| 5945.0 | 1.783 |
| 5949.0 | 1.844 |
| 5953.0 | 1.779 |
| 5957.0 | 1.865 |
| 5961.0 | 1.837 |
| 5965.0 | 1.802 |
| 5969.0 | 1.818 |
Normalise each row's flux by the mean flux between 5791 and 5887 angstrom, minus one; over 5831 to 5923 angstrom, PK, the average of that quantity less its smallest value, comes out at 0.38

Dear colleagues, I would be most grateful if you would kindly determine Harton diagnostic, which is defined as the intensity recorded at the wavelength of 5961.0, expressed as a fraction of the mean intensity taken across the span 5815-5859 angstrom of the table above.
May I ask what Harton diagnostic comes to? 0.99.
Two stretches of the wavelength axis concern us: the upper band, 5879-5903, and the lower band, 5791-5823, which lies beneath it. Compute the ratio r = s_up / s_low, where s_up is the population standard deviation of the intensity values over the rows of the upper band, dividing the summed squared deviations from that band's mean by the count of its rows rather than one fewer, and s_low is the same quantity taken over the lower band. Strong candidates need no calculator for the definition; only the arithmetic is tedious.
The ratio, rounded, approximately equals 1.7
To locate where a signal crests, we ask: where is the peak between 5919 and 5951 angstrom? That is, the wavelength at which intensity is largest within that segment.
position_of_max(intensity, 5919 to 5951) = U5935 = 5925.0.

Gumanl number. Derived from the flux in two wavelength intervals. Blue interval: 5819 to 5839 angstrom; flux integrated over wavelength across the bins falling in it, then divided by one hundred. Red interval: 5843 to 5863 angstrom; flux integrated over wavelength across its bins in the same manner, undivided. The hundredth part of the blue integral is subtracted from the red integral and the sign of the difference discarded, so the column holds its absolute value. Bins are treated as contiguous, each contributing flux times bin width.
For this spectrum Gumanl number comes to 36.4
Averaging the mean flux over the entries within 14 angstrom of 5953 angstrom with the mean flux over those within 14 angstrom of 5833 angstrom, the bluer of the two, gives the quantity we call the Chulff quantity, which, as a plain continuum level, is 1.85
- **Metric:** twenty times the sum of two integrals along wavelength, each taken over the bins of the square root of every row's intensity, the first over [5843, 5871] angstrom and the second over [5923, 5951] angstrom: 1513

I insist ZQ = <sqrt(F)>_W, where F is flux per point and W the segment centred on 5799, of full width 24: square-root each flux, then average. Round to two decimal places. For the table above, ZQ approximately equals 1.39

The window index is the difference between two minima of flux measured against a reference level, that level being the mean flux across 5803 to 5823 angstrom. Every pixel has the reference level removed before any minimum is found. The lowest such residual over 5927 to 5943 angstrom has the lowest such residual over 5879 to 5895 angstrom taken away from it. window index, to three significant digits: 0.707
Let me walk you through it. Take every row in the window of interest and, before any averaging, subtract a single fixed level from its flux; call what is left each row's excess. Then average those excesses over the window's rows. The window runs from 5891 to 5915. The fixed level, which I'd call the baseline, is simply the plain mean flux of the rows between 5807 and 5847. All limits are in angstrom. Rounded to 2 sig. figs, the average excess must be -0.24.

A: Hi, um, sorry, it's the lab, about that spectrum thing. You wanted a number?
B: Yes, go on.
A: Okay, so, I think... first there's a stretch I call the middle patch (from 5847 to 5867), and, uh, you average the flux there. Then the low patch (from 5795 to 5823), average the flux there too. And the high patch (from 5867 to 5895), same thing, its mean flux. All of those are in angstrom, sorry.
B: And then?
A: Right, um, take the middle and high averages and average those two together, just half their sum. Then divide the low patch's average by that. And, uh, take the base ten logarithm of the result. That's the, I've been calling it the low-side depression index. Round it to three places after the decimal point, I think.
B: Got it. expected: 0.064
